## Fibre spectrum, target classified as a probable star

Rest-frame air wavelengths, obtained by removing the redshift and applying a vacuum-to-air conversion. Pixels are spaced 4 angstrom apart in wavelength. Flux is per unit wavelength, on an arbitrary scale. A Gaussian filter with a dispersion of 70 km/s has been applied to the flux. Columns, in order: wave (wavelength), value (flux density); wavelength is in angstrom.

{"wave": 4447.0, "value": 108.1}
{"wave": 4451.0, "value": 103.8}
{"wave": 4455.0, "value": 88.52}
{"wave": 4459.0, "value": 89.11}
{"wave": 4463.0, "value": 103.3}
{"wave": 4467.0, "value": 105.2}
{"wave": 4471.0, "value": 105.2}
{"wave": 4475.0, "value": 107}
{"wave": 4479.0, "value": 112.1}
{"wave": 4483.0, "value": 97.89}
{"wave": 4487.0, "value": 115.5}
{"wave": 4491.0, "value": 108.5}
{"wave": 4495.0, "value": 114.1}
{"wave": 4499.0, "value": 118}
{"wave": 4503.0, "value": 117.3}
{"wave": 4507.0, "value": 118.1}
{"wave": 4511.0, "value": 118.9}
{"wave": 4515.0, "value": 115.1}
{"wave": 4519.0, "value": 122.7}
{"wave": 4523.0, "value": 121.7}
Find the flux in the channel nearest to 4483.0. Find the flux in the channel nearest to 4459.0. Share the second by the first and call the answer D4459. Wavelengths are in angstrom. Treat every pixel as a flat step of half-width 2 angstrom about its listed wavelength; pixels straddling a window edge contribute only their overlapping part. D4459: 0.91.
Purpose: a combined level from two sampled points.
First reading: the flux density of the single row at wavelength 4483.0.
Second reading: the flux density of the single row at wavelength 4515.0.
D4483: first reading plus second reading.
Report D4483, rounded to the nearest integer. 213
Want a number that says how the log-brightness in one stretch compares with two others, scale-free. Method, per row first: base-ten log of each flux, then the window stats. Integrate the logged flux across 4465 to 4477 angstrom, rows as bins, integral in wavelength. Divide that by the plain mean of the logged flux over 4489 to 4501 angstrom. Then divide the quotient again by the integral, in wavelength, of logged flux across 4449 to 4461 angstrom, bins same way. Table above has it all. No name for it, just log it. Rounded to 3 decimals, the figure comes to 0.500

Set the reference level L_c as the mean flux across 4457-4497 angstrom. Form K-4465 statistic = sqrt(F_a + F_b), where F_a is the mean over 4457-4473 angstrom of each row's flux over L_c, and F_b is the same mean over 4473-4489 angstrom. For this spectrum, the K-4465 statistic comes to 1.40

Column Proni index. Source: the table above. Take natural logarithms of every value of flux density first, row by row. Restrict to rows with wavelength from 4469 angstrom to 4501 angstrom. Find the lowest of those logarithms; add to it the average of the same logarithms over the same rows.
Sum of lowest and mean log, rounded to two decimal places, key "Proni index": 9.28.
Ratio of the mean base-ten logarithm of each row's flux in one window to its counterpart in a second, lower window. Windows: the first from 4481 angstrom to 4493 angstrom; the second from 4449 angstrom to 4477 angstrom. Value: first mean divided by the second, 1.01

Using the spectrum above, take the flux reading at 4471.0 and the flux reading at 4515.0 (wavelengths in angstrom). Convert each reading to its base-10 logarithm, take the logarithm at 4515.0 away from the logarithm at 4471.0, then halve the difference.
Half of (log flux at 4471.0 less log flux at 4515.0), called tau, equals -0.020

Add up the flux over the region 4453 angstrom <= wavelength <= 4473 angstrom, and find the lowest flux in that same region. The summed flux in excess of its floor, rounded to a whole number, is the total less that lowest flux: 403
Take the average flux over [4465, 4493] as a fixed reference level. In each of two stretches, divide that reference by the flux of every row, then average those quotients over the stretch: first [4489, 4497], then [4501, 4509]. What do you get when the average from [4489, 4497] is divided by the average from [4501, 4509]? 1.06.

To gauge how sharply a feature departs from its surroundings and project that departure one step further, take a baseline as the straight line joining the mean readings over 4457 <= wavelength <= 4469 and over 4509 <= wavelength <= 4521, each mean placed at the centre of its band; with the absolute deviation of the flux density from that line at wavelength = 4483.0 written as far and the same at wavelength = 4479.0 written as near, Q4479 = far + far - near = 11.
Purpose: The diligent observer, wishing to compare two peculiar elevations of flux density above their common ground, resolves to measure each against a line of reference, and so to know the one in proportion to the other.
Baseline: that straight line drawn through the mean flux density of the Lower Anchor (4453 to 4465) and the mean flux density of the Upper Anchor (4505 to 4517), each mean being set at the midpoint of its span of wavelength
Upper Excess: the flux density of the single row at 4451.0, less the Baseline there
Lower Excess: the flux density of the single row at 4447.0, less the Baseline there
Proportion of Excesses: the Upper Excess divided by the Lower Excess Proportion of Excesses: 0.69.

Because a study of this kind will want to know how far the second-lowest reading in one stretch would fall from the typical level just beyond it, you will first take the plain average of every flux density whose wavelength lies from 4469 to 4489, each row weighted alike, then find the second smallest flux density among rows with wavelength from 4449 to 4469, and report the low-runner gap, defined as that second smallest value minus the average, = -18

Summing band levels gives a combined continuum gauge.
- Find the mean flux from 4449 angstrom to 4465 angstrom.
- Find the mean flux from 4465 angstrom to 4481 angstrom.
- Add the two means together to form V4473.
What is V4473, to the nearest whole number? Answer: 204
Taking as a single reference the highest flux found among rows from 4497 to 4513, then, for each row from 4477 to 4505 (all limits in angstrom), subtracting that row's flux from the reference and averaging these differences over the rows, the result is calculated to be 7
